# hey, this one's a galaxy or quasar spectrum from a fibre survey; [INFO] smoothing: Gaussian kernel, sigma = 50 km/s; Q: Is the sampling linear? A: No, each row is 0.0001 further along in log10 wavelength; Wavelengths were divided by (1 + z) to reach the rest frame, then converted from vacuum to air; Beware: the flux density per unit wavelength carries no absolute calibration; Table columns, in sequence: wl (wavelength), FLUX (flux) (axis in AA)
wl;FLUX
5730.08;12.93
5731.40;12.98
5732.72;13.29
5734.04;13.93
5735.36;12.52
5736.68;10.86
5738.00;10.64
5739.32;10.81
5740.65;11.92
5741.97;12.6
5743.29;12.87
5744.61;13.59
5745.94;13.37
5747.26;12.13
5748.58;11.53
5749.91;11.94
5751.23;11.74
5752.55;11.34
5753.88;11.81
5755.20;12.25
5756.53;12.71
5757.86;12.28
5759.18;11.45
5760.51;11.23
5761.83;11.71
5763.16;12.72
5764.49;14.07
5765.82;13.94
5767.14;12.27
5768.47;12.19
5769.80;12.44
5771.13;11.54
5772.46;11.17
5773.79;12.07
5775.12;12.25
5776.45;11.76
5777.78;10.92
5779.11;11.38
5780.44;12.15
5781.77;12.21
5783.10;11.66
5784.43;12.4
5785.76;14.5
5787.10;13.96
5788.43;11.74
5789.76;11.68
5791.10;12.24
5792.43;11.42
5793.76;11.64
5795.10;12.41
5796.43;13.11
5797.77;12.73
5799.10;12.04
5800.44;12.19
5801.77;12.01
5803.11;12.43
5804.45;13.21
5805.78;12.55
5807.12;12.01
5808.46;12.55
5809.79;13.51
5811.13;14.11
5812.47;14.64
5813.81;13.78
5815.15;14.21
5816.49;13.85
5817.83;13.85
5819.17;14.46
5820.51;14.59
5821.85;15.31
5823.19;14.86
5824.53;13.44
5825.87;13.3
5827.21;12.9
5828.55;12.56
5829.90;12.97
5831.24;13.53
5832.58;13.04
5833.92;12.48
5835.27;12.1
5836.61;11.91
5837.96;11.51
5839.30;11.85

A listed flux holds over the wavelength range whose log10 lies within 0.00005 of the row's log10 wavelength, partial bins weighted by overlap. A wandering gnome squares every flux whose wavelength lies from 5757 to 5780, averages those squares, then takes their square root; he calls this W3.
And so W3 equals 12.1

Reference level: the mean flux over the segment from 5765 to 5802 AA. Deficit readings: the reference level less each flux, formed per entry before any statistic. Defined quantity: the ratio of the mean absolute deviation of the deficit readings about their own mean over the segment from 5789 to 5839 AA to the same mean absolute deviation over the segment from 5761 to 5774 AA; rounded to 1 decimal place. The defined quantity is 1.2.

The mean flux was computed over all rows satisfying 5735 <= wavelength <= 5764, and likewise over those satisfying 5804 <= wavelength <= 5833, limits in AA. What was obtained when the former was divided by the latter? 0.882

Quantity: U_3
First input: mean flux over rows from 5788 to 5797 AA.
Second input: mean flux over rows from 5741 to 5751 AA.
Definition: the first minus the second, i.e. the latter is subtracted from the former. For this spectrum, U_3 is -0.5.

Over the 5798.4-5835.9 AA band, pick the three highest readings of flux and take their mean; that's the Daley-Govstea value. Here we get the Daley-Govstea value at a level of 14.9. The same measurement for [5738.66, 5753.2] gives 13.3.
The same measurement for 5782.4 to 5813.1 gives 14.4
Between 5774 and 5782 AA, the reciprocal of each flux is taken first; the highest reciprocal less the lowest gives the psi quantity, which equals 0.010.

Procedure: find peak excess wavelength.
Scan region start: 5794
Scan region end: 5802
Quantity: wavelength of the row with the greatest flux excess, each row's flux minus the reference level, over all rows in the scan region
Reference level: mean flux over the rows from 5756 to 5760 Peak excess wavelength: 5796.43 AA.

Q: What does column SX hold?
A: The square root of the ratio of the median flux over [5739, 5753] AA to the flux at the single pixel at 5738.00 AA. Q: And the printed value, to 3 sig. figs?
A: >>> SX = 1.06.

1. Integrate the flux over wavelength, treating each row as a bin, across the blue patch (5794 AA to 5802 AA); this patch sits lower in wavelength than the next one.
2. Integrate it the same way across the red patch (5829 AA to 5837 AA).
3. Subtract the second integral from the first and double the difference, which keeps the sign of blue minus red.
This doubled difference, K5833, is -5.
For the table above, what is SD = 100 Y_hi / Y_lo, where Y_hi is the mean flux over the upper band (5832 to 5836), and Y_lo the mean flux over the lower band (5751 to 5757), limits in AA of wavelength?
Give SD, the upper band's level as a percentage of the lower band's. 105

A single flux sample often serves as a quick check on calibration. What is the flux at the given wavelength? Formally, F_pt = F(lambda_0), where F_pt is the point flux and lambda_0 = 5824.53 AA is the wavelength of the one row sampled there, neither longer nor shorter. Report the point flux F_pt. 13.44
